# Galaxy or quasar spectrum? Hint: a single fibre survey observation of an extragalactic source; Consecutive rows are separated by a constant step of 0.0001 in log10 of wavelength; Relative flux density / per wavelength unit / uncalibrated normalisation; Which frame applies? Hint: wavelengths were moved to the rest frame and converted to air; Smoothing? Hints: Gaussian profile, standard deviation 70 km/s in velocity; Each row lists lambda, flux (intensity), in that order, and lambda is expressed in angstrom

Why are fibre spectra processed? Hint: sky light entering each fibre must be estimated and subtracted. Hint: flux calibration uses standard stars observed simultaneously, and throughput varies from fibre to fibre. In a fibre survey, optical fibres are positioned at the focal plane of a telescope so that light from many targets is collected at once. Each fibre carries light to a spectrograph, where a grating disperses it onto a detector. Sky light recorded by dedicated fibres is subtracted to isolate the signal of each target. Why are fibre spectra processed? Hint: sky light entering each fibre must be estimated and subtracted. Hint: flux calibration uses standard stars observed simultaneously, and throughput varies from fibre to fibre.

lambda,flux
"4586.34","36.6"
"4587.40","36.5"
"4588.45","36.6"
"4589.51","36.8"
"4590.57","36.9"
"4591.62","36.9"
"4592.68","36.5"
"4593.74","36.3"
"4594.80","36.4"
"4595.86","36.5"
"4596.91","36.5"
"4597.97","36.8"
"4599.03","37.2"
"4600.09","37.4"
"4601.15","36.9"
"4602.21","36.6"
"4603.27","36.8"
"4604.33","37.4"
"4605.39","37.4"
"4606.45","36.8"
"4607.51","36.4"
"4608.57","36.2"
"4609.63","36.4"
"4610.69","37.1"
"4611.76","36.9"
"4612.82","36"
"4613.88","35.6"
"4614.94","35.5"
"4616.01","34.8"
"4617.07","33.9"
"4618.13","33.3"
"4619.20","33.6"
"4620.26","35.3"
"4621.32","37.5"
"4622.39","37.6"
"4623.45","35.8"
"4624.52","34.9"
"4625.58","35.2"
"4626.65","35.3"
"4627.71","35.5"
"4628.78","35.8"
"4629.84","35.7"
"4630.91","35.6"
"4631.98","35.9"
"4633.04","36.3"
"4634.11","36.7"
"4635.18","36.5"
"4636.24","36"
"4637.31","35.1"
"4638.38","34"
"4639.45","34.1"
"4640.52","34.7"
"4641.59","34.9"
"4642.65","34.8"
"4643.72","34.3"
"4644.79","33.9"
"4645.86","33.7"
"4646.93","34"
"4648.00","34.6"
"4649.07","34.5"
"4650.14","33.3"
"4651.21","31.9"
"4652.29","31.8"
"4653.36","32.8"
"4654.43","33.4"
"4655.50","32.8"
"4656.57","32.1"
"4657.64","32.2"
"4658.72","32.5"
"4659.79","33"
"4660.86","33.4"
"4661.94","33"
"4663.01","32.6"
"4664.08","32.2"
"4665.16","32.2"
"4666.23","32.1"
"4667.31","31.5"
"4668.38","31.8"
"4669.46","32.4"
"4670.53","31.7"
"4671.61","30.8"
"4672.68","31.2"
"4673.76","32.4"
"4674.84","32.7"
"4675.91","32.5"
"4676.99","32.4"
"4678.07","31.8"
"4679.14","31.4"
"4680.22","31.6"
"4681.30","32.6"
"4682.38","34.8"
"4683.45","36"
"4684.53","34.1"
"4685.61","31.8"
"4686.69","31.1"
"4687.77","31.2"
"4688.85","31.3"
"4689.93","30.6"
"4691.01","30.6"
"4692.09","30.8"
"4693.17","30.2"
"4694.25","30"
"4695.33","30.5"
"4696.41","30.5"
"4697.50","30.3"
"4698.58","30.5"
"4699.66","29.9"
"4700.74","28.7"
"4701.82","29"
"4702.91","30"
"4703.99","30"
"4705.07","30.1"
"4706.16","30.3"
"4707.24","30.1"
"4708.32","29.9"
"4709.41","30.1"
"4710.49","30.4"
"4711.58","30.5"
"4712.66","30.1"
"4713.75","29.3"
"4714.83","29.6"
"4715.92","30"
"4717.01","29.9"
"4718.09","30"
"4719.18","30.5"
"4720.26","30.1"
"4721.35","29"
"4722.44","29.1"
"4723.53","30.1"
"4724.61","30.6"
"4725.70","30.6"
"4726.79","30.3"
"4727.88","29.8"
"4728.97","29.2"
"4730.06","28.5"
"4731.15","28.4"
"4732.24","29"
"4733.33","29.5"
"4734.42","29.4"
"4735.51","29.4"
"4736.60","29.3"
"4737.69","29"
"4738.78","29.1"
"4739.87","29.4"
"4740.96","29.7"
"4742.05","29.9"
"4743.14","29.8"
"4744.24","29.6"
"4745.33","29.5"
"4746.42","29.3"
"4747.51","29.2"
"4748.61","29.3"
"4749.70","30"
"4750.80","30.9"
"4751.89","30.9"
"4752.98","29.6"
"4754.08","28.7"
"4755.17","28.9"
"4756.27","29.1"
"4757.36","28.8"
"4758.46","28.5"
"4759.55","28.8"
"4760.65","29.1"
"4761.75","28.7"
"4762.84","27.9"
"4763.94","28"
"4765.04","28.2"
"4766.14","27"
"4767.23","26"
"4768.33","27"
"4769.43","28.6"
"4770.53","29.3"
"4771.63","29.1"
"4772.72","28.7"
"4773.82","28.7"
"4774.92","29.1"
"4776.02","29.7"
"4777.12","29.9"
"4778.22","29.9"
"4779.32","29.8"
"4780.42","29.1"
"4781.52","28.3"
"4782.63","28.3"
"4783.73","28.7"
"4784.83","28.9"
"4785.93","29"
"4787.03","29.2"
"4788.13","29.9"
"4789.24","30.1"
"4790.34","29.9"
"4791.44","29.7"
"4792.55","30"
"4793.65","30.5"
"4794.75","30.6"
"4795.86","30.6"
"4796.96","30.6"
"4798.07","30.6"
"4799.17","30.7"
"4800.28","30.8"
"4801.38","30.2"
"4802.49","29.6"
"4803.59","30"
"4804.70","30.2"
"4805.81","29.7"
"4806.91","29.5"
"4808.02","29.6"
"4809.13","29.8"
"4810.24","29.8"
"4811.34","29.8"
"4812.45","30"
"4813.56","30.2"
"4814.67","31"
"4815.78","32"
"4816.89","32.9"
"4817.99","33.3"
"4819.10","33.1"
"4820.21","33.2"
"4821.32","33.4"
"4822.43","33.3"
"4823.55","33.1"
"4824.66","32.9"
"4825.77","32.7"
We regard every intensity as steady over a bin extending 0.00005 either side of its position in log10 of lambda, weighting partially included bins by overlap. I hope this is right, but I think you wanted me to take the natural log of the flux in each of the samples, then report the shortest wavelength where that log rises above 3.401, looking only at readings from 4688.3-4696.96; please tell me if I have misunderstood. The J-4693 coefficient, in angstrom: 4688.85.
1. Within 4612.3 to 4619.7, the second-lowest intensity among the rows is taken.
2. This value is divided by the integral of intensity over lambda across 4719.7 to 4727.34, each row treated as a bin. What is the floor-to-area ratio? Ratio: 0.147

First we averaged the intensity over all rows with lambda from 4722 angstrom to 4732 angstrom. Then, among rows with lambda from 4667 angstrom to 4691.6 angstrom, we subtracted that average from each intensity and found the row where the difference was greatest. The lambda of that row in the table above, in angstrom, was 4683.45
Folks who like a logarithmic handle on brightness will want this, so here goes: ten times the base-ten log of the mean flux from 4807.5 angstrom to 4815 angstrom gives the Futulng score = 14.8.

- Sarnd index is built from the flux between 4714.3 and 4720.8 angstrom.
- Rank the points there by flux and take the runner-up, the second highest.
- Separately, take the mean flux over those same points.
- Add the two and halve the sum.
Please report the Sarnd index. 30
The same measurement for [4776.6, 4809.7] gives 30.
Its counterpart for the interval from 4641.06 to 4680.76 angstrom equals 34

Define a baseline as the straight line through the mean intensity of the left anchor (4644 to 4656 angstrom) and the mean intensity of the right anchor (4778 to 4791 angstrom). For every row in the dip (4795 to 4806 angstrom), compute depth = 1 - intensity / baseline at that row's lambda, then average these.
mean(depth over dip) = -0.05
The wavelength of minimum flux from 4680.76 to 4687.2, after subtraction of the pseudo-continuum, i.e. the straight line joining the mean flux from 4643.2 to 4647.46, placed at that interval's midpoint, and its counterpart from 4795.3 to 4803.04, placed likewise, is 4686.69 angstrom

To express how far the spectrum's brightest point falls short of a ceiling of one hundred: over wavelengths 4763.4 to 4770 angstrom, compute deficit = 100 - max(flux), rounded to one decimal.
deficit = 71.4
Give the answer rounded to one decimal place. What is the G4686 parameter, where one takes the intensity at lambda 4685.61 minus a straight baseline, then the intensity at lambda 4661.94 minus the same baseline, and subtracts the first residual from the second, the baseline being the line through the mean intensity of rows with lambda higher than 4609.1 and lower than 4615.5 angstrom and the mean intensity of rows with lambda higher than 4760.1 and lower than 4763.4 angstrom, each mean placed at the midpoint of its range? 0.0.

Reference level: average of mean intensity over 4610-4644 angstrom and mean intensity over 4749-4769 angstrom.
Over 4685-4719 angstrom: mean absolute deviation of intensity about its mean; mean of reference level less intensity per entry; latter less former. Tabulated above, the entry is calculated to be 1.36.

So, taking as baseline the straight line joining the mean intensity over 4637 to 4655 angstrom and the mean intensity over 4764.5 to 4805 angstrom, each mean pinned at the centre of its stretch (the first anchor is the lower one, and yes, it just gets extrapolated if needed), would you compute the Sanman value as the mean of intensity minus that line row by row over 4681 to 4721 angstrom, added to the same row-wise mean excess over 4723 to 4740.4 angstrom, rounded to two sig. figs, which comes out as -3.0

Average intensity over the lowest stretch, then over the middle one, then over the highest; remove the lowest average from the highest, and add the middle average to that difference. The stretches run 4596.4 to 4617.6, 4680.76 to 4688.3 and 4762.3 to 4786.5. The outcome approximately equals 25.3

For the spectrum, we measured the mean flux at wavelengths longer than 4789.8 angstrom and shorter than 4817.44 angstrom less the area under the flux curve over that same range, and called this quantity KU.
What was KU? -808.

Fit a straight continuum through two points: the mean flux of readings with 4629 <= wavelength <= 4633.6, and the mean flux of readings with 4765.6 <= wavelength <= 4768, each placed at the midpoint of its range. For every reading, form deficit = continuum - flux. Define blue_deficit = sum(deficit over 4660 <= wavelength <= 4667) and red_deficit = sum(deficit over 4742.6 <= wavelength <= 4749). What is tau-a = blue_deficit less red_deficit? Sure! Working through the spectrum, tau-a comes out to 15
